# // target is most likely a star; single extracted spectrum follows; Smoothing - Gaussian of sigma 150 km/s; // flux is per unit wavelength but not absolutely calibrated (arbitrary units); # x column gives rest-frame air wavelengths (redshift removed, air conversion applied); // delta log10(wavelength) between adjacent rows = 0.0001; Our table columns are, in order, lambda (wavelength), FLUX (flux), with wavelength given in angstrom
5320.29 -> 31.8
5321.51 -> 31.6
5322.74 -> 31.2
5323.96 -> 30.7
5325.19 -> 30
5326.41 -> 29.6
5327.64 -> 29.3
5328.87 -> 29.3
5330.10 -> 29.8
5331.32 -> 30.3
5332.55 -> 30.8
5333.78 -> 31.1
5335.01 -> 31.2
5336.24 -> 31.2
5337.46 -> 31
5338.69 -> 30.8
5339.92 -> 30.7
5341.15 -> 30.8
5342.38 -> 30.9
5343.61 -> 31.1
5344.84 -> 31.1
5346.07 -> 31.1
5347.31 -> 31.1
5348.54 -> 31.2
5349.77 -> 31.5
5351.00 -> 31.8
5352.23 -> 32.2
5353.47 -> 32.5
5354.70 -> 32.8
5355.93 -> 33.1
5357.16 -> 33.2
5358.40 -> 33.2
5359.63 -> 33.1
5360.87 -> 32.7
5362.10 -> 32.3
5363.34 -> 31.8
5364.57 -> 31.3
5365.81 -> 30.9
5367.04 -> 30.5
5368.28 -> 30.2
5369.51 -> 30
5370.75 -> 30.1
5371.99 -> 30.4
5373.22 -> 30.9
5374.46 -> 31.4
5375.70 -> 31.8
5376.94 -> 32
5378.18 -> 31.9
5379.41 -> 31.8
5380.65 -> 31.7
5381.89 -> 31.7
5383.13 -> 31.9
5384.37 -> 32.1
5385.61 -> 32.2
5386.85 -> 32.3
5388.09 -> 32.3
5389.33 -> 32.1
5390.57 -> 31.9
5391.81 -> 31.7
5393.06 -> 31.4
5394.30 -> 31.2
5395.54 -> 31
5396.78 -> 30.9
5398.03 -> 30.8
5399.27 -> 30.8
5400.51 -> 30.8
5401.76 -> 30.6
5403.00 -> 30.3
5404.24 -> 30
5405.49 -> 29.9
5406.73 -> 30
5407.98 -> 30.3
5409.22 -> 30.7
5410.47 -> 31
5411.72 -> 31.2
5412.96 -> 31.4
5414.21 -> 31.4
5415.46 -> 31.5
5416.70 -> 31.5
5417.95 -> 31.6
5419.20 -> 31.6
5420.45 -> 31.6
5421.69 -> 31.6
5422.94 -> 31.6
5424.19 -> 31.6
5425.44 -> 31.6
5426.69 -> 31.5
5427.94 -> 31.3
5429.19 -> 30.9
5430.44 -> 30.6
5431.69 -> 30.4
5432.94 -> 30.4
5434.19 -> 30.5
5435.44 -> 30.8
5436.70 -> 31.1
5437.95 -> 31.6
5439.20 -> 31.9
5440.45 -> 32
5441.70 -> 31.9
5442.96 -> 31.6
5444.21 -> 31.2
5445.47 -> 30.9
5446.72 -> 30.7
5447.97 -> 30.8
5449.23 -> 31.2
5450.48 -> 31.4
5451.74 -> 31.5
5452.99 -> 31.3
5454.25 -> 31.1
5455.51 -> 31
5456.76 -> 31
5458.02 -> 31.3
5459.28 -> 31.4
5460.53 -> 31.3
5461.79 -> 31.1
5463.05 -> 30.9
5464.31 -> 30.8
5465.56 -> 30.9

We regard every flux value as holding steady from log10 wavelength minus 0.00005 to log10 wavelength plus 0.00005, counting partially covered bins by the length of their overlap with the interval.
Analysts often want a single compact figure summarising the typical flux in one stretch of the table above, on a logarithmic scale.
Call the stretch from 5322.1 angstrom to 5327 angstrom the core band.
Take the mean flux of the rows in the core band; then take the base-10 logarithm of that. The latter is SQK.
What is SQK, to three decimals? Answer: 1.483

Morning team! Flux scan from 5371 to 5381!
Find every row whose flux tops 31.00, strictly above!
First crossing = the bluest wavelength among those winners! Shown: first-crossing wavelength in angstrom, 5374.46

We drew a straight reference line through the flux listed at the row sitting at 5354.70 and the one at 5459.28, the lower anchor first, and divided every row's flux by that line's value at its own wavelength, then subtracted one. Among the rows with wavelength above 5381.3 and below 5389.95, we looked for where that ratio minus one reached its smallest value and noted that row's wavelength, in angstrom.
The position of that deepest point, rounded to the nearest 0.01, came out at 5381.89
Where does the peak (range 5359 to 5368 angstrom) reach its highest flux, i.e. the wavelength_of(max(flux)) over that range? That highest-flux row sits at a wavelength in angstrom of 5359.63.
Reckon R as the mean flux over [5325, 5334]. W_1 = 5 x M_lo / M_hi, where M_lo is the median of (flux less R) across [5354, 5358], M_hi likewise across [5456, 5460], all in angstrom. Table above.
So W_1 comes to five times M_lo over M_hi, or 12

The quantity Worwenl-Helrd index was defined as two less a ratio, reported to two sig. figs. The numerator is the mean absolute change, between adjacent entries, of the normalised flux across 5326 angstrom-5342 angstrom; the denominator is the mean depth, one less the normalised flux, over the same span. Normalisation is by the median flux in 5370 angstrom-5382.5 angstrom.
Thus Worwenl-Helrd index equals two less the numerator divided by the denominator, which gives 1.8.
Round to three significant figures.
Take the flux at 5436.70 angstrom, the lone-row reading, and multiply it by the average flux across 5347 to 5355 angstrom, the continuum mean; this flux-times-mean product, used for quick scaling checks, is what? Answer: 991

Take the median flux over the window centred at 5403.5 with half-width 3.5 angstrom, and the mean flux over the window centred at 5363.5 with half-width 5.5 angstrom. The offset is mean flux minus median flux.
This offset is 1.6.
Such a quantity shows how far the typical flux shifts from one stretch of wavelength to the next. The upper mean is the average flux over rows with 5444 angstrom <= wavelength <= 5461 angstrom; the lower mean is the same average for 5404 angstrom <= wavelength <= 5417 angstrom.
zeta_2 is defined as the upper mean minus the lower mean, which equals 0.34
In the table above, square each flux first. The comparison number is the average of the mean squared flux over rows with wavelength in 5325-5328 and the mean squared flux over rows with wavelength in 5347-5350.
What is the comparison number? 928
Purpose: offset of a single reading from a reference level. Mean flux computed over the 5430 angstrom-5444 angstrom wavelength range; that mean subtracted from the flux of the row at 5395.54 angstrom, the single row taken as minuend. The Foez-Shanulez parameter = -0.2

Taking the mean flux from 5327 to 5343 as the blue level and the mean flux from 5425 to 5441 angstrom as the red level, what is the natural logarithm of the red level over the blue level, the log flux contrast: 0.018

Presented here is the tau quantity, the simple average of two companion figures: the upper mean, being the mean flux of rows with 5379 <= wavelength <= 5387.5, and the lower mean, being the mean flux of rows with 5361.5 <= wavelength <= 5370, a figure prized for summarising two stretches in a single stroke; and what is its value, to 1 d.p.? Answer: 31.5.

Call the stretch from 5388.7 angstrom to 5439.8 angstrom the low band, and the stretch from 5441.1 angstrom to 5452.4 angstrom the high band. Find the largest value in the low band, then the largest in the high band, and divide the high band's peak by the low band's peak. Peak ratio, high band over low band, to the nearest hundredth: 0.99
